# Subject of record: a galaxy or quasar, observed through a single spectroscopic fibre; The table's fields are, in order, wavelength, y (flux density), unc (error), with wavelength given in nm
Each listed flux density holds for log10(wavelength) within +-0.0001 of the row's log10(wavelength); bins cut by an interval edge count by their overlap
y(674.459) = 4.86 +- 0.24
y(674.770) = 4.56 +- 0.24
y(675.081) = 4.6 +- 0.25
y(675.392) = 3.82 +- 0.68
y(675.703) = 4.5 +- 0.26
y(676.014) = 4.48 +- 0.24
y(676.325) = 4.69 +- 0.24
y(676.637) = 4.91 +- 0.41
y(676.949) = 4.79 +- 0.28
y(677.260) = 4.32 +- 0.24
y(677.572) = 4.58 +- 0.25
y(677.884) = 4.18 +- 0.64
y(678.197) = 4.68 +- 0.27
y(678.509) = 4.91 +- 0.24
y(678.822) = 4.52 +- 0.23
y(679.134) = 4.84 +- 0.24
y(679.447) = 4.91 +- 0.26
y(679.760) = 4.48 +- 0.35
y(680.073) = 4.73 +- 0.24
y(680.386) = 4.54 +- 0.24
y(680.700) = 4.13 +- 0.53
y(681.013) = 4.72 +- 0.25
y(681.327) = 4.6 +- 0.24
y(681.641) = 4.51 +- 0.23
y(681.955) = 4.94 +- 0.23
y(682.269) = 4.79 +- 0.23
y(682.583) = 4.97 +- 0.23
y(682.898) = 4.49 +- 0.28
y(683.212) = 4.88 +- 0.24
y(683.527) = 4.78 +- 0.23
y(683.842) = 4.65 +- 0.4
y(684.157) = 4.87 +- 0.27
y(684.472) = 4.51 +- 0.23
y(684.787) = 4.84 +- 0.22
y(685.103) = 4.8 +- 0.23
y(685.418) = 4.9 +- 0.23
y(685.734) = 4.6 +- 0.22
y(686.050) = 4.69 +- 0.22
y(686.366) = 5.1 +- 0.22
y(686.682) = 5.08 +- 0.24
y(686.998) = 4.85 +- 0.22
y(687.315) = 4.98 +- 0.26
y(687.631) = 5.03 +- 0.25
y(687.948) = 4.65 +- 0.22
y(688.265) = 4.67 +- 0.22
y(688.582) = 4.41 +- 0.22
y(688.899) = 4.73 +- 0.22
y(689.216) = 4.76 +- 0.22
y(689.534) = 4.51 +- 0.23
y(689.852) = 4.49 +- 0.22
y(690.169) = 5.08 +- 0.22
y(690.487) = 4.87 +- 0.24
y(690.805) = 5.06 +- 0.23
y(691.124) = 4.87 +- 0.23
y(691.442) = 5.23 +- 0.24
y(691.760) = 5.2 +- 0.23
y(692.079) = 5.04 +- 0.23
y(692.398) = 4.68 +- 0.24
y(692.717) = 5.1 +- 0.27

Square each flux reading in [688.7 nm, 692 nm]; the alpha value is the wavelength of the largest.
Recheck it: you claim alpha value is 691.442 nm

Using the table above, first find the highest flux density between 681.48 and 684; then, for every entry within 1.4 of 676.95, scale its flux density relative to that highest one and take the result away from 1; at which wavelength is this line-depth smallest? 676.637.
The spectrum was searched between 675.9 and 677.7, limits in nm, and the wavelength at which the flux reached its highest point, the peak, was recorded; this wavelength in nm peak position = 676.637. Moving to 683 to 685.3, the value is 683.212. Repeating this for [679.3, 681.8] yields 679.447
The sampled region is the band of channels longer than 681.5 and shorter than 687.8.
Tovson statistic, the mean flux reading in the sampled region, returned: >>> 4.81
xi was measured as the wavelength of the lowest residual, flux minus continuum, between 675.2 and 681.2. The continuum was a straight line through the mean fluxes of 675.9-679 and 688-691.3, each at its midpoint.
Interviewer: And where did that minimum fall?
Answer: 675.392 nm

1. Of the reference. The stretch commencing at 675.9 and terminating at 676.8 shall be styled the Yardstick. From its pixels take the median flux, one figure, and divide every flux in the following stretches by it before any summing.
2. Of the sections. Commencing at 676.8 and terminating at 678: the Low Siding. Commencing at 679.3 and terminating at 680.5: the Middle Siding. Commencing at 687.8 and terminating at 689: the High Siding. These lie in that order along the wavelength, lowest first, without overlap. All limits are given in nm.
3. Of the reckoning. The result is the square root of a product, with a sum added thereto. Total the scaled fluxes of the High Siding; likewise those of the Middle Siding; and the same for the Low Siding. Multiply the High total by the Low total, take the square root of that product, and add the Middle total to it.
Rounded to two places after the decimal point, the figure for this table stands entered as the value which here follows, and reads 7.85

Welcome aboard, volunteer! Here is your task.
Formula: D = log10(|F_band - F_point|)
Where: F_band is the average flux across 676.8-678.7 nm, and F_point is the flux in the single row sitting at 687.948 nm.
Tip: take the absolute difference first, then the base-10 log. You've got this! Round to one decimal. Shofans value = -1.1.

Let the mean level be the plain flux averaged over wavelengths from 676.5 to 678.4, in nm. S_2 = 4.58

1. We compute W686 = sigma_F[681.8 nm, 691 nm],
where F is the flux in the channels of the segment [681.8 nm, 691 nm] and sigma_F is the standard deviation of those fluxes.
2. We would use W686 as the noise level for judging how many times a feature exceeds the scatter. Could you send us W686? 0.20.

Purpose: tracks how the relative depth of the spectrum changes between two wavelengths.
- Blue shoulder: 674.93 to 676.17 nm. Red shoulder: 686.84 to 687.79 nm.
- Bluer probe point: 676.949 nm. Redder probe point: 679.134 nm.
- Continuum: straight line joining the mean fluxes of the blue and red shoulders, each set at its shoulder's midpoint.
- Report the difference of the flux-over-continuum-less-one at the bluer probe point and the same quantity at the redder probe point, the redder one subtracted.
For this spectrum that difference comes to 0.016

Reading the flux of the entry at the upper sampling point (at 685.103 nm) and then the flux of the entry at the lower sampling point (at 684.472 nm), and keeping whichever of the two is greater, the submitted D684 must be 4.80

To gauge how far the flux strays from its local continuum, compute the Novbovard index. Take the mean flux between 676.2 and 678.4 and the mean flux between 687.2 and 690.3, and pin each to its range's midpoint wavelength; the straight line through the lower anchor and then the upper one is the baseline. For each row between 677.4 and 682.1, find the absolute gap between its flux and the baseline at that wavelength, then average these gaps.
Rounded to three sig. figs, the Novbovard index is 0.188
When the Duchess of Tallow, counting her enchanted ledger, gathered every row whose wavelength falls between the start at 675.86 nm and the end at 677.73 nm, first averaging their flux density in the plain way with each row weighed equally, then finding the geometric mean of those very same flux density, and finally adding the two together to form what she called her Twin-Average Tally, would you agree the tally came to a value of 9.3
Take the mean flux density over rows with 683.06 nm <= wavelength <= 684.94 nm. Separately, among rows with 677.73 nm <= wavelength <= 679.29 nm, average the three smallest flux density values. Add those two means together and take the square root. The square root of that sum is 3.04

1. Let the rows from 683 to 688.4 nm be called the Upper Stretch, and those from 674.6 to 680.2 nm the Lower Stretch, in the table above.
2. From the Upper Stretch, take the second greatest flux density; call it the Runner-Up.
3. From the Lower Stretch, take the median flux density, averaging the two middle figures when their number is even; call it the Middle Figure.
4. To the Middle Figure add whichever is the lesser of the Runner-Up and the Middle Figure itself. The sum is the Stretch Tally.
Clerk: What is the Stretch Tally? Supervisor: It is 9.18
